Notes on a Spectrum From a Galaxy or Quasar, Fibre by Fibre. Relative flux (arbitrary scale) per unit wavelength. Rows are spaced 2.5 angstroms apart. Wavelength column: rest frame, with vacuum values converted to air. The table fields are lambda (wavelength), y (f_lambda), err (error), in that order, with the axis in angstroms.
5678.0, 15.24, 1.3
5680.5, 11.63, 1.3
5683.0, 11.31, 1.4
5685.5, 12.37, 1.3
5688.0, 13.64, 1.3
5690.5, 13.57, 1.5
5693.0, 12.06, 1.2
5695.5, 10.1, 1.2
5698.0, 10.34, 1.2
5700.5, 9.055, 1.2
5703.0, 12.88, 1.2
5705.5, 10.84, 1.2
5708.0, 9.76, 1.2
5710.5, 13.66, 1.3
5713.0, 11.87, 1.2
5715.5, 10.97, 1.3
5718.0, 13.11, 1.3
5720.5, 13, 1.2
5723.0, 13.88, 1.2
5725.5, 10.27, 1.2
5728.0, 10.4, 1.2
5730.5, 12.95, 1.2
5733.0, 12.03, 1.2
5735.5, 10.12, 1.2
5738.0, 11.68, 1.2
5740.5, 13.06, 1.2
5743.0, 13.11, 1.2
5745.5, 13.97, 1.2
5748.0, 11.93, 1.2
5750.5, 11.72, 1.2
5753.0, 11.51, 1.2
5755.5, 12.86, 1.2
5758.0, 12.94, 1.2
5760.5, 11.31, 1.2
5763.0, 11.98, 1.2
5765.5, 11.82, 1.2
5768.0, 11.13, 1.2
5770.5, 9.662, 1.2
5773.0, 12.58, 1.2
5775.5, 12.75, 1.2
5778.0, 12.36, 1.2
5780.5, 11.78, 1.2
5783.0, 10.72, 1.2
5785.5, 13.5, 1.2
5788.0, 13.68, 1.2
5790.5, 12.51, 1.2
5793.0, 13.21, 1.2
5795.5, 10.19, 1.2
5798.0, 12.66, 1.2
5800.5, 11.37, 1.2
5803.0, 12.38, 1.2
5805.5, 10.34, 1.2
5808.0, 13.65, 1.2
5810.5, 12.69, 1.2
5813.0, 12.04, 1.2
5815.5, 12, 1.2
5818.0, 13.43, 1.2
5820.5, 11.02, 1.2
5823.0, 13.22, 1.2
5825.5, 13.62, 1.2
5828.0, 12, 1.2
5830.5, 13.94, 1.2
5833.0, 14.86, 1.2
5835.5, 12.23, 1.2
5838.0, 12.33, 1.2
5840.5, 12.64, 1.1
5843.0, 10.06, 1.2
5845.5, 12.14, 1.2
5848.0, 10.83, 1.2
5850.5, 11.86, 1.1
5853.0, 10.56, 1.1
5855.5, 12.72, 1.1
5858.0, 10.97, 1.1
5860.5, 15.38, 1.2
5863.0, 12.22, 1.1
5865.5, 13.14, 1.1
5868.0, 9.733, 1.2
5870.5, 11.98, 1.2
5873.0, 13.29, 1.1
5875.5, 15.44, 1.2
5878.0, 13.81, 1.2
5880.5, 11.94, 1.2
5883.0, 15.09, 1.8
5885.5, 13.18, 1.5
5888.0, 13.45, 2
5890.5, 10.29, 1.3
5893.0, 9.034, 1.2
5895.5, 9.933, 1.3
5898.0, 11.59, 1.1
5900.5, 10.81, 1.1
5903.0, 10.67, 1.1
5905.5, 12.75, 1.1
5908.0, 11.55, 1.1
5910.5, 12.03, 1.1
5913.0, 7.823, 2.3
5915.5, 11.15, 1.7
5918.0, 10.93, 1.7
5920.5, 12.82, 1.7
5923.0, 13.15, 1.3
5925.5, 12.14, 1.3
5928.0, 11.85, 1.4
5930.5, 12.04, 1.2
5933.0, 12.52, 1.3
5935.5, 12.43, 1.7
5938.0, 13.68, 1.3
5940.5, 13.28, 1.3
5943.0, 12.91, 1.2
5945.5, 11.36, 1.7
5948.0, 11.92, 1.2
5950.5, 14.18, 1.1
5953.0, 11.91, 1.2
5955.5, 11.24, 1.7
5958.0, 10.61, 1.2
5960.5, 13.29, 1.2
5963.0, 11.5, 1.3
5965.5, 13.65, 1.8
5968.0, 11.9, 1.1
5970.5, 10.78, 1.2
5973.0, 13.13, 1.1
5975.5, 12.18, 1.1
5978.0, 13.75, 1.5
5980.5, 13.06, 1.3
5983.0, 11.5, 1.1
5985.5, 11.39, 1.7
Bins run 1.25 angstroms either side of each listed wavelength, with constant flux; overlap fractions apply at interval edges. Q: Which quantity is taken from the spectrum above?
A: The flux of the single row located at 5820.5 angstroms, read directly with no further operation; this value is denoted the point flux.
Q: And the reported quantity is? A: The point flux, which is 11.02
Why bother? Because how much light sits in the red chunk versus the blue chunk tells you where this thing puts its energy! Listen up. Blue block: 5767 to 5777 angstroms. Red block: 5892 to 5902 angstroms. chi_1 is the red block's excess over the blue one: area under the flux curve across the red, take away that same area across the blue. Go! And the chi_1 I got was -12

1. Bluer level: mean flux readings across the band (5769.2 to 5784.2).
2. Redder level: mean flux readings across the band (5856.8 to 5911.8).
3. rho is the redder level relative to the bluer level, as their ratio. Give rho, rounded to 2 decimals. 1.05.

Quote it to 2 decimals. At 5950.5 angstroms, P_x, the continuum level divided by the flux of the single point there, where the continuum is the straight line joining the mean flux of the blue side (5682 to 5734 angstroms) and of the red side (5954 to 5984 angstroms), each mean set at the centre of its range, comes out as 0.86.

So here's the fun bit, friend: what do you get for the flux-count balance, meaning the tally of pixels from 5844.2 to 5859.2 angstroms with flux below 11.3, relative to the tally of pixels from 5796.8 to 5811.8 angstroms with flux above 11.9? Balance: 0.75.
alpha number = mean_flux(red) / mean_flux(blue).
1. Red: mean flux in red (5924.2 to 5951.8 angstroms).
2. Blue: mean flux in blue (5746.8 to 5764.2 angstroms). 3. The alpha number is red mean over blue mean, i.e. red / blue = 1.04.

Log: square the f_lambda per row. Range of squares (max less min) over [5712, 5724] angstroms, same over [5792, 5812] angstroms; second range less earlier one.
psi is 10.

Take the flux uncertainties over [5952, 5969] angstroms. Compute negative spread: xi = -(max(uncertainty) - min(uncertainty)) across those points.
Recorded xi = -0.70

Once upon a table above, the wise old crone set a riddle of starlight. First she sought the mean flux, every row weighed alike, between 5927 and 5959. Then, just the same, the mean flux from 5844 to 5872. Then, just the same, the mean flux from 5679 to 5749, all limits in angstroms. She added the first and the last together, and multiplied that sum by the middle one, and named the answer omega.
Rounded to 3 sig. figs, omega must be 290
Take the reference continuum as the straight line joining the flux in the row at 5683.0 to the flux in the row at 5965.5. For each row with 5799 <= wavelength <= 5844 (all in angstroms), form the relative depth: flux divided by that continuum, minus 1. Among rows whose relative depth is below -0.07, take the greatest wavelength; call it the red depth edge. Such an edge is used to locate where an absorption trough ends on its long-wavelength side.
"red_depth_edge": 5843.0 angstroms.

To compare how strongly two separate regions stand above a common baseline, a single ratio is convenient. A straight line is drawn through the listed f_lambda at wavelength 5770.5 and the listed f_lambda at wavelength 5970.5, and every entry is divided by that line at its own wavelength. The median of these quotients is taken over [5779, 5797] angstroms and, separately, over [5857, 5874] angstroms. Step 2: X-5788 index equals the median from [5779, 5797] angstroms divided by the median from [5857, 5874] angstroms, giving 1.07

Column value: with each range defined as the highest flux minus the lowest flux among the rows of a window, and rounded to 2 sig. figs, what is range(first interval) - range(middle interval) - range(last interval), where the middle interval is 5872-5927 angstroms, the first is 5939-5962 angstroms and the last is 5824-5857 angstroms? -8.8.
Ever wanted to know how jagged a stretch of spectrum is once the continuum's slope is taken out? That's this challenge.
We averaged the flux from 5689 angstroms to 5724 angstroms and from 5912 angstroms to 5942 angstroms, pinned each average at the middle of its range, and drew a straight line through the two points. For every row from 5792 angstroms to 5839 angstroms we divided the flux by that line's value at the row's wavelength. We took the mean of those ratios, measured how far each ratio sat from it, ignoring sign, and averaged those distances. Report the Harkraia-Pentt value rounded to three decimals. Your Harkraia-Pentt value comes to 0.079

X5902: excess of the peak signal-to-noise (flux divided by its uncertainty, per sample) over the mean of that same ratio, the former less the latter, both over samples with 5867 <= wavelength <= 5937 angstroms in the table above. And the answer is 3.8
